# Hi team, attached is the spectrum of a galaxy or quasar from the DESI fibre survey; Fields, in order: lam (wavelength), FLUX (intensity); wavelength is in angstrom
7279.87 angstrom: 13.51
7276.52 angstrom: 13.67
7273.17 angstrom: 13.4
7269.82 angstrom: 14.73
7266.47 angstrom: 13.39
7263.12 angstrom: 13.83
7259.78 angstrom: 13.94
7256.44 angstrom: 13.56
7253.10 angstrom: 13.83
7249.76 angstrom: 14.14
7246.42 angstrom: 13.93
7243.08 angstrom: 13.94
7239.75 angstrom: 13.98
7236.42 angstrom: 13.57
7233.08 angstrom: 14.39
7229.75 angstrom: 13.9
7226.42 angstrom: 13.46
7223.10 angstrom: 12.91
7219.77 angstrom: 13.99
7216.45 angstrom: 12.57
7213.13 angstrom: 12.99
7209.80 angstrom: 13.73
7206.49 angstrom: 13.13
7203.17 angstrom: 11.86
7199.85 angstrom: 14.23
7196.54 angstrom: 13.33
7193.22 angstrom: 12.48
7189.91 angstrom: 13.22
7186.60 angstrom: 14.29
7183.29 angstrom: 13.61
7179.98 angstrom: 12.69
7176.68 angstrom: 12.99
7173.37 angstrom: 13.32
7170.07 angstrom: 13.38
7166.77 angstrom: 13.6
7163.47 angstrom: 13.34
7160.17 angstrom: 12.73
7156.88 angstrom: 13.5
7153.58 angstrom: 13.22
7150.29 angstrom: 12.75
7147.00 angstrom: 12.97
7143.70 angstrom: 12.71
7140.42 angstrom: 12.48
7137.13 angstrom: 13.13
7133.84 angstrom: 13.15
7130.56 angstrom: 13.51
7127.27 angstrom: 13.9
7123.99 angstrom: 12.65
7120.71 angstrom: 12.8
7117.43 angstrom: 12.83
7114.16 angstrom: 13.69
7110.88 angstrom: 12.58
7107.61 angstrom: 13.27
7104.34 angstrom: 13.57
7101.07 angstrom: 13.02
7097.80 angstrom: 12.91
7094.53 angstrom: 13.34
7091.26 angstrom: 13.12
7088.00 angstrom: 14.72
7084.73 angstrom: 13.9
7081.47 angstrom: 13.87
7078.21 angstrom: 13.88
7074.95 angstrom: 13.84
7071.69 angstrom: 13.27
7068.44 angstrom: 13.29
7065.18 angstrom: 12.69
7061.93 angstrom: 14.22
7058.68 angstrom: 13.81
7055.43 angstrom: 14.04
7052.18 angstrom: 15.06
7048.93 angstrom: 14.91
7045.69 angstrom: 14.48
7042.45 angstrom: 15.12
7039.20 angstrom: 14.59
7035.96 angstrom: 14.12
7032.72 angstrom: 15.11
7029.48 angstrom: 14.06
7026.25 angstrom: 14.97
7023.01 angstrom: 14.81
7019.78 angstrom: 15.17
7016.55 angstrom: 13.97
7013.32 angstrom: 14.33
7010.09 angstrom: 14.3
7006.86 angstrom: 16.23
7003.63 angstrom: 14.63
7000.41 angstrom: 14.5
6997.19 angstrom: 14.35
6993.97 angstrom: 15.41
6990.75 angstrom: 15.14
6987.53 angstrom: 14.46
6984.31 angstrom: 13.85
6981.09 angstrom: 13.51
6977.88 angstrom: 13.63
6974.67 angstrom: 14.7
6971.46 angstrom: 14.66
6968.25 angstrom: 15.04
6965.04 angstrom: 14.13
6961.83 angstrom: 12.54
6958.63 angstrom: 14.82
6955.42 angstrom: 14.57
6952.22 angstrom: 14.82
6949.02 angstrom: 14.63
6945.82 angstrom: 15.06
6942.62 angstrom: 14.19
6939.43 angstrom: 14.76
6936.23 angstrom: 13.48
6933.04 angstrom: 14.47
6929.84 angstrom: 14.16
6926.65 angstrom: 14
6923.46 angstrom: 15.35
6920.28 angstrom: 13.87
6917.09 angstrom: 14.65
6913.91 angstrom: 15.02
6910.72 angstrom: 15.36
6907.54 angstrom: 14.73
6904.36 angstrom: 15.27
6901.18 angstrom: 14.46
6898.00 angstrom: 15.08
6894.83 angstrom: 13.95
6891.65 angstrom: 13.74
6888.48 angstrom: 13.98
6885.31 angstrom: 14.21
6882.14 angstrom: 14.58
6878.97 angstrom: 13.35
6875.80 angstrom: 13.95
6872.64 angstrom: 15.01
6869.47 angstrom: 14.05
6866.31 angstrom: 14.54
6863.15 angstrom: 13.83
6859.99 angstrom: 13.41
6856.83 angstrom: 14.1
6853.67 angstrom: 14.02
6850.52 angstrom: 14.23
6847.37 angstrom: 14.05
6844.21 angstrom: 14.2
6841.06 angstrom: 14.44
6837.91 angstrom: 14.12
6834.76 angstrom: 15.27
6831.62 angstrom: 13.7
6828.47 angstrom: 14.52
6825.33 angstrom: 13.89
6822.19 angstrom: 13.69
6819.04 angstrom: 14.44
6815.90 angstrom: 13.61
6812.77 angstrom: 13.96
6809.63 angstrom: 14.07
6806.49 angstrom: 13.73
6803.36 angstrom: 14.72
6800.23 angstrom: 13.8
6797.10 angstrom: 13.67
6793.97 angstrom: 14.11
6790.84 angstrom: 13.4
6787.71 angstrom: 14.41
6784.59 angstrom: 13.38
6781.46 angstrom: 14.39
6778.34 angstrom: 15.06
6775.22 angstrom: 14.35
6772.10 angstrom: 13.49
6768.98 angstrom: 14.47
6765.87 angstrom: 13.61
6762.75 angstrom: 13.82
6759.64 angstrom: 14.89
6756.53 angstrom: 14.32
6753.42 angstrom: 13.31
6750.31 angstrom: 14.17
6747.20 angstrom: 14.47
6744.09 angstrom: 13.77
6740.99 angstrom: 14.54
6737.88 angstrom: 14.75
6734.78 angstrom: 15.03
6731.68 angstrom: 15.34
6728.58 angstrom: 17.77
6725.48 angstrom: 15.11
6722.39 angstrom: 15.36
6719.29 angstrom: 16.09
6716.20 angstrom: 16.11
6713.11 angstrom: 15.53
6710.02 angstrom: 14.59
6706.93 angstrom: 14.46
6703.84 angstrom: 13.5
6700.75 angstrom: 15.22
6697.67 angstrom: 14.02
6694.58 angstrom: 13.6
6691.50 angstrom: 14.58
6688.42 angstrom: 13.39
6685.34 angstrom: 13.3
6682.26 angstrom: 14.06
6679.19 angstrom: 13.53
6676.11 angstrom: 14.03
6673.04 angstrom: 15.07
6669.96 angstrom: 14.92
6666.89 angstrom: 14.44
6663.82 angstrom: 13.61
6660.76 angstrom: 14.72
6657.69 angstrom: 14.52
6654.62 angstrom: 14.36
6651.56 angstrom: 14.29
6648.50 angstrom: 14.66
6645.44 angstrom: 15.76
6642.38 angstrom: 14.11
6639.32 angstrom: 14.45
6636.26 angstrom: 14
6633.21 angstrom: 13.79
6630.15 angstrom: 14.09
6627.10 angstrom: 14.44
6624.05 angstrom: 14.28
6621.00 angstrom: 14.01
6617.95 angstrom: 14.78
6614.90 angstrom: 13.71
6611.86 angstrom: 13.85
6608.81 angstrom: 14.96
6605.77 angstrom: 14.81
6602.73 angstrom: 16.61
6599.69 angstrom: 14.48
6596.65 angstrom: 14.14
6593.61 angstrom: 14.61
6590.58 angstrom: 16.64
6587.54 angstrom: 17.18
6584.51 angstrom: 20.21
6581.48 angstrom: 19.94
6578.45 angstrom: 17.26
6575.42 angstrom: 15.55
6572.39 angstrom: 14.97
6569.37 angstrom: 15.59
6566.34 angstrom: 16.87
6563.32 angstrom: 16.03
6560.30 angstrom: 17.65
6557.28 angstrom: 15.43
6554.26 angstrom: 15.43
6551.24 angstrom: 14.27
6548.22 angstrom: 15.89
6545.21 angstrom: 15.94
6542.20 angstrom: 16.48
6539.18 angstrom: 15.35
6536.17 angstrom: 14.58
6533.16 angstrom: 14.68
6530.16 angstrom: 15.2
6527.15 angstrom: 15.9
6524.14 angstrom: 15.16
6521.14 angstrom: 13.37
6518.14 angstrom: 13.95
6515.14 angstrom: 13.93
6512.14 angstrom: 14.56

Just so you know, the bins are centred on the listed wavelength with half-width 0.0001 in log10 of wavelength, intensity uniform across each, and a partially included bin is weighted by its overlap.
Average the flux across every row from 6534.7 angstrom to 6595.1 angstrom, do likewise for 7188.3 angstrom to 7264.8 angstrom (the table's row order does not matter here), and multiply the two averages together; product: 220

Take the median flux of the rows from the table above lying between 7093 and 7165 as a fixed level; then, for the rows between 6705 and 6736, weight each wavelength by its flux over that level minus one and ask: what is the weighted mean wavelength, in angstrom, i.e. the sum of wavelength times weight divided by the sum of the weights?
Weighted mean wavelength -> 6722.0 angstrom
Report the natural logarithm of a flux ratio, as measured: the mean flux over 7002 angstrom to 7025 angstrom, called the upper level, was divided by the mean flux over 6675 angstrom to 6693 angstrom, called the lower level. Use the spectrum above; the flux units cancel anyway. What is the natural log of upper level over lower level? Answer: 0.07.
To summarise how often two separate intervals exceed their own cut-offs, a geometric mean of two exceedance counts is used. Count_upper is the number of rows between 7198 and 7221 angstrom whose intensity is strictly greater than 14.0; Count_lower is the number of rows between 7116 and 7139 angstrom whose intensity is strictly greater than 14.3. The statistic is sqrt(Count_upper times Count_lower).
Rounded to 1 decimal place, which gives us 0.0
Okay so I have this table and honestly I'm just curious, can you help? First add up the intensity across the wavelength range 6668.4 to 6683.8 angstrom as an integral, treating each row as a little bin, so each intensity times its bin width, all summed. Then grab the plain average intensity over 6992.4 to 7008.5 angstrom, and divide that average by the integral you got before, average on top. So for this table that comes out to 0.068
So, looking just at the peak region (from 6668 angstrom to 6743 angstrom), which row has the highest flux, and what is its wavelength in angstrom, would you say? 6728.58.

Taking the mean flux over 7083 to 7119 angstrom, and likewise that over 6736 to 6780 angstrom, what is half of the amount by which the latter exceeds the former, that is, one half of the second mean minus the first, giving 0.43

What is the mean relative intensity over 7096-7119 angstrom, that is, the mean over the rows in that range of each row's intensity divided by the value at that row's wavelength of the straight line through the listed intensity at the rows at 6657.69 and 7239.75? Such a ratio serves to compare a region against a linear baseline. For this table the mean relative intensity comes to 0.931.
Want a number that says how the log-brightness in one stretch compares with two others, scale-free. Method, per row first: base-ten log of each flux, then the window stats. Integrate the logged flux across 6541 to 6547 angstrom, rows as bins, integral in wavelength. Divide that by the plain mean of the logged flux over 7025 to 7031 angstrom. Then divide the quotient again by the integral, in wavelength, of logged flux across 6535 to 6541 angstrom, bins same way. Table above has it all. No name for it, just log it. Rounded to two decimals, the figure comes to 0.89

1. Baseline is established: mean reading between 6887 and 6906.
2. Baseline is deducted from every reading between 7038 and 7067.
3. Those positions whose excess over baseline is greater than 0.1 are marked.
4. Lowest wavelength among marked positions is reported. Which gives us 7039.20 angstrom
